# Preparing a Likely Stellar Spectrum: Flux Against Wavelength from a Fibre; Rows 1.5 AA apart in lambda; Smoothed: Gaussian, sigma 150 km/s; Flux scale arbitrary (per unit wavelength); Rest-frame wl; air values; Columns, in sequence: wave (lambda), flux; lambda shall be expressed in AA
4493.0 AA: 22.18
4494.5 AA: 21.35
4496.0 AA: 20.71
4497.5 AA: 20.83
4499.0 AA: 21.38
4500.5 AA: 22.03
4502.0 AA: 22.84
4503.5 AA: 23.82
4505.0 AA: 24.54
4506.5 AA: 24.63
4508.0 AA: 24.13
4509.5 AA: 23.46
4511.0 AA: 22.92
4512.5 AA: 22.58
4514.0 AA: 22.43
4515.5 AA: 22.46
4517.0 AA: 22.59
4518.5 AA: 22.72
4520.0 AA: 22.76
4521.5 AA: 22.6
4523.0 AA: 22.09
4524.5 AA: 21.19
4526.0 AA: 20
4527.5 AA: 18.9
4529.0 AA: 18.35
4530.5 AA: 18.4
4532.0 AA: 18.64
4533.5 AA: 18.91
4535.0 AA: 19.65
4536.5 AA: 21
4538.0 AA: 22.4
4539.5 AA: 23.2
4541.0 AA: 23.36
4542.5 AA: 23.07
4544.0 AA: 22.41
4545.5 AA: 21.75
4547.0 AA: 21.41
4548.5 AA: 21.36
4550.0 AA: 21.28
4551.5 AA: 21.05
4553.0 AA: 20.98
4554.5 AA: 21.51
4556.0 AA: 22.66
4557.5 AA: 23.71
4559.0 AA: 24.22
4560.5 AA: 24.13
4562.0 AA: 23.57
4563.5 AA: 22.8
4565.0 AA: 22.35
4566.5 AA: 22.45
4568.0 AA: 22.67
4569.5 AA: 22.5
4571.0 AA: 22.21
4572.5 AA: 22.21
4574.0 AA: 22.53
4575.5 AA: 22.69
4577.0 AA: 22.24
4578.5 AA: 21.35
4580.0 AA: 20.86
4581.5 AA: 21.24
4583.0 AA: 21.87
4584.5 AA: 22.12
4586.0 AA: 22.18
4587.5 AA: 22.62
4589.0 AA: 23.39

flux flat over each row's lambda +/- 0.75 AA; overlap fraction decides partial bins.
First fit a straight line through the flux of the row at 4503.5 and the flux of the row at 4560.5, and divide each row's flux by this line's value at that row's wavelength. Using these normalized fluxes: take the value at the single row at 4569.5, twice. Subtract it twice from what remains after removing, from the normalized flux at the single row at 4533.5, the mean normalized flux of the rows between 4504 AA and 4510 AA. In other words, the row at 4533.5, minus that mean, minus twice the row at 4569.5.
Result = -2.1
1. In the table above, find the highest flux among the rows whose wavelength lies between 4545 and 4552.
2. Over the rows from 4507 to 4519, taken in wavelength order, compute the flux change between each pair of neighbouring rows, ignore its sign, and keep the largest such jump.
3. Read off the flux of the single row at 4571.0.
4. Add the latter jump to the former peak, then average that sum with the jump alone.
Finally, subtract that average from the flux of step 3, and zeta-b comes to 10.7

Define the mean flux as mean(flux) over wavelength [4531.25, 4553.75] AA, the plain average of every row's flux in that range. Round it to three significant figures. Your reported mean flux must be 21.4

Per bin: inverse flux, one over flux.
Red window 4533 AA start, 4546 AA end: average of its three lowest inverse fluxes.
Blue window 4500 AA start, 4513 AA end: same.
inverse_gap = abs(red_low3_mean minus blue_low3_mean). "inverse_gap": 0.0022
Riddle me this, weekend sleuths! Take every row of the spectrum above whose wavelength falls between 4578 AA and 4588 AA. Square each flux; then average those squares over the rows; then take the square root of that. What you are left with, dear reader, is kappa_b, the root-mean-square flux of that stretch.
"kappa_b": 21.8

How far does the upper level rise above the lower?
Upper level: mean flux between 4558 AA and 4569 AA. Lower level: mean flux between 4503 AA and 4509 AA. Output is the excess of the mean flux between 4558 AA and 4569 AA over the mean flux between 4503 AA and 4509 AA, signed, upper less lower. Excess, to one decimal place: -1.1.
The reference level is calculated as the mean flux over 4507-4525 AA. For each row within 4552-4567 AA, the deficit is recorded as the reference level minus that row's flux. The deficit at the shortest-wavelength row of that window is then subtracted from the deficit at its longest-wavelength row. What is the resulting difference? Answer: -1.5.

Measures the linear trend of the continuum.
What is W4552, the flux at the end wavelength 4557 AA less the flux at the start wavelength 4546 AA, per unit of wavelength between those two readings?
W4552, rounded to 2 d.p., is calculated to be 0.14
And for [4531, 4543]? 0.42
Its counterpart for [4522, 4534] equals -0.30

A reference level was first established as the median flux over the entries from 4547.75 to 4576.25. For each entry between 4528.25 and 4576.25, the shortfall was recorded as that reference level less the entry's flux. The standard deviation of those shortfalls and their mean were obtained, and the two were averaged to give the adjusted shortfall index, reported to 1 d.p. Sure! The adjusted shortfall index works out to 1.1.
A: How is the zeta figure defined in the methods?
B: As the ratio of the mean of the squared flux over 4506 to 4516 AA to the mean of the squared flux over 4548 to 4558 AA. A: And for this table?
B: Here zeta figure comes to 1.14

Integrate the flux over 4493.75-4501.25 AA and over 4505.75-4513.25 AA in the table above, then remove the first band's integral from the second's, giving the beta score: 17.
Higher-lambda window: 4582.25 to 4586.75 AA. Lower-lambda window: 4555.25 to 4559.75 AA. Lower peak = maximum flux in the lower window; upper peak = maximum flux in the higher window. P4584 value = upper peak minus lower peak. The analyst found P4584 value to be -2.0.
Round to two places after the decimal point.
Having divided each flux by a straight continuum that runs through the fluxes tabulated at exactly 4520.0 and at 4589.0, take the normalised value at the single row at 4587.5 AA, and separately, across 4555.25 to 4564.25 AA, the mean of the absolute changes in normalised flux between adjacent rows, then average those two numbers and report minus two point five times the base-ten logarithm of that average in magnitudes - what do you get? 0.76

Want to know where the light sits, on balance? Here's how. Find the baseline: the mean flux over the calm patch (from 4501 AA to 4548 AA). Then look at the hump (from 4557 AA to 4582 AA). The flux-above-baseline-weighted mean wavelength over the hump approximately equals 4560.5 AA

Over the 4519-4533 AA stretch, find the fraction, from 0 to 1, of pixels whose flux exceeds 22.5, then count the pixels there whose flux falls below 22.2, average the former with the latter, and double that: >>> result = 7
